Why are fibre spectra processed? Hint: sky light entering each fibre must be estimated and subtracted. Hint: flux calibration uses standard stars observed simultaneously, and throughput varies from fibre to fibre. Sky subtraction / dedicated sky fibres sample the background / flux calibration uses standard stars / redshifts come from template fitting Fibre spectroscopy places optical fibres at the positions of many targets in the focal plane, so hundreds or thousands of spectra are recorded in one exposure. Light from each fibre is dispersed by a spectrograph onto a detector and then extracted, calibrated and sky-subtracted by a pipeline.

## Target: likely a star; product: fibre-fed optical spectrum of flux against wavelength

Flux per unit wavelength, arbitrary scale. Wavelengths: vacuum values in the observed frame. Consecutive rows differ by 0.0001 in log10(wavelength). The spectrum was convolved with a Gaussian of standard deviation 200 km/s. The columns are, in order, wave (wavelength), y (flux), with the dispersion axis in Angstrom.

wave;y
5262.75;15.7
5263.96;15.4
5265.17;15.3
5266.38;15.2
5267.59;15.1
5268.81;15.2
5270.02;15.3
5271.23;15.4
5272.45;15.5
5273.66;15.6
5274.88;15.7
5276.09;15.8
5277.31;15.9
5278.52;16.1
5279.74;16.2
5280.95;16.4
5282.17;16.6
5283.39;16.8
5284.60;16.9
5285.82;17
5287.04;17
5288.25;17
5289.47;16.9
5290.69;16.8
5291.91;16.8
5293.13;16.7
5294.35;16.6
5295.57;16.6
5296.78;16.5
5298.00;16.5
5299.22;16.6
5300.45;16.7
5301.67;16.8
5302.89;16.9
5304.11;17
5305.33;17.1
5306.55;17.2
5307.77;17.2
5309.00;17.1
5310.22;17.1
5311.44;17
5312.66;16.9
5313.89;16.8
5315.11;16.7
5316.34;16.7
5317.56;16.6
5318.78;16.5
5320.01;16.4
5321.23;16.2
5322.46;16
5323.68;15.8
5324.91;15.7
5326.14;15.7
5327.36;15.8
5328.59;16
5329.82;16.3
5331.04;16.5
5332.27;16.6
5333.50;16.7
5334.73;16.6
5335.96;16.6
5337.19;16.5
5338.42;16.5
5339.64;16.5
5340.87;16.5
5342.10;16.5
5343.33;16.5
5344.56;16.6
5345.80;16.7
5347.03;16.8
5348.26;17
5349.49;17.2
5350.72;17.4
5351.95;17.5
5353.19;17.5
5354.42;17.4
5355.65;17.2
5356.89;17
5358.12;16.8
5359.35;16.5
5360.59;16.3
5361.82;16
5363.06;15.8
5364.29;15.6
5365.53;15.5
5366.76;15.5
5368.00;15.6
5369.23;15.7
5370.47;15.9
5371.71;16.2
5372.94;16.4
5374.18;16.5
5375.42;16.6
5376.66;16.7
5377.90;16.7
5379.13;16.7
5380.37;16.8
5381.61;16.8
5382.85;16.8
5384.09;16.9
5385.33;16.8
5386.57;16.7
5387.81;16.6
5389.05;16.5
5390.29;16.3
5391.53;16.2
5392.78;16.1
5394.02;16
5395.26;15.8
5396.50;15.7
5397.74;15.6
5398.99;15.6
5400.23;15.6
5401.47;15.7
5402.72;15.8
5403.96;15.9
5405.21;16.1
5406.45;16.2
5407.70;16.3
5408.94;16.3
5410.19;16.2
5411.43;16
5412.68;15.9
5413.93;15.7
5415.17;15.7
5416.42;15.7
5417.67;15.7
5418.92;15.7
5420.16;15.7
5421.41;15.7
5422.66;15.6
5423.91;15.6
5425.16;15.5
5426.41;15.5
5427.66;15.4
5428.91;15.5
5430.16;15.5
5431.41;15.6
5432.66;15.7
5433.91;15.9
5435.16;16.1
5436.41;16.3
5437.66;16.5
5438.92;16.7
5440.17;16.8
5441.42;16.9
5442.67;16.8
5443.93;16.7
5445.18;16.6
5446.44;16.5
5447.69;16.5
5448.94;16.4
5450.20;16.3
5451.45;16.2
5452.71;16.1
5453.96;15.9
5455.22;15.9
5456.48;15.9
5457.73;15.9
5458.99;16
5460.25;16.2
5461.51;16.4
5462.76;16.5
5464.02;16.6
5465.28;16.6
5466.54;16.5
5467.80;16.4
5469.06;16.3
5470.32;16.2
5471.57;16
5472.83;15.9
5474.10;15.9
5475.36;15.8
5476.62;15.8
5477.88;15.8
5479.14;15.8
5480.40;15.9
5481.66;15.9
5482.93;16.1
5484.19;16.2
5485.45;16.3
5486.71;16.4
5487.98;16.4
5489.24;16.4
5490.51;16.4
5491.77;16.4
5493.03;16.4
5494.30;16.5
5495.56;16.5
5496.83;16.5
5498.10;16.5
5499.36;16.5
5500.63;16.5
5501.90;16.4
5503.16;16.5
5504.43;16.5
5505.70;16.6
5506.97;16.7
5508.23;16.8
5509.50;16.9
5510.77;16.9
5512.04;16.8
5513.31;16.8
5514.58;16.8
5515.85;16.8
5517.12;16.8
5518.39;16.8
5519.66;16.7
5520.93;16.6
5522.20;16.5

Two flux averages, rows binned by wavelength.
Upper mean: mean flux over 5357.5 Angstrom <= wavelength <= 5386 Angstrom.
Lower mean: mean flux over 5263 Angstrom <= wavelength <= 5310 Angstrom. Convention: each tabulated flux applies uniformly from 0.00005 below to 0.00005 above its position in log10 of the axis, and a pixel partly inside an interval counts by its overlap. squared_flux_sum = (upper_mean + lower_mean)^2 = 1067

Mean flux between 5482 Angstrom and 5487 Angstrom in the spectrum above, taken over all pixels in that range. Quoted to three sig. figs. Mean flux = 16.2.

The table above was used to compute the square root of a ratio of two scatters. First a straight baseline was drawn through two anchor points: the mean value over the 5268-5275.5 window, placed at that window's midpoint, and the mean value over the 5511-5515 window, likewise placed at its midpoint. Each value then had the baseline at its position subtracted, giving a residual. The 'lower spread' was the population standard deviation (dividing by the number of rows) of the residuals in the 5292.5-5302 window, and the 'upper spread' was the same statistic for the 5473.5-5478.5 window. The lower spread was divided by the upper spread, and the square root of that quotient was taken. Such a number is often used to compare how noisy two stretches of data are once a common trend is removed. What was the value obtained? 1.4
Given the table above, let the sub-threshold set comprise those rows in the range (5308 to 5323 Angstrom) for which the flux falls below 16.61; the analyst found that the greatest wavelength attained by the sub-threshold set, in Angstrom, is 5322.46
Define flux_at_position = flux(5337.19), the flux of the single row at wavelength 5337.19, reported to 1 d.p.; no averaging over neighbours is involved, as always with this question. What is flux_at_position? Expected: 16.5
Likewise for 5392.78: 16.1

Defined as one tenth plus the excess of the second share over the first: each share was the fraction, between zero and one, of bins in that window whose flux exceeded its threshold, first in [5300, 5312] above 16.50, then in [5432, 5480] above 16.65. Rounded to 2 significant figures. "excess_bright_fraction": -0.77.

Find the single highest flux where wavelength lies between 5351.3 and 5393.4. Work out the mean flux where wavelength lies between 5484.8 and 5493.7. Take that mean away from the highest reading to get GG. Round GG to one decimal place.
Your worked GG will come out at 1.1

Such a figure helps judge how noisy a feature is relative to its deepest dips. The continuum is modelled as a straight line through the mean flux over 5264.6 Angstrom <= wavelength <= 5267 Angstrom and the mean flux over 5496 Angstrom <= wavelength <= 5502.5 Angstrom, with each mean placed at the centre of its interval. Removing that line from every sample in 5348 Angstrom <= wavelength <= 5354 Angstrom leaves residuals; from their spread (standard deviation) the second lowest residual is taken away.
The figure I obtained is -1.3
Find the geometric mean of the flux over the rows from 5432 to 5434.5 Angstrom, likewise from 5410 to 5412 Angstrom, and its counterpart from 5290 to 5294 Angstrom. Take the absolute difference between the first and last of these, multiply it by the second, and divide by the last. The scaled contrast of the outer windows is 0.9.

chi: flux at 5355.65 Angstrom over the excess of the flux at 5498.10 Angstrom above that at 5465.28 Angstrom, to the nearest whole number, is -172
